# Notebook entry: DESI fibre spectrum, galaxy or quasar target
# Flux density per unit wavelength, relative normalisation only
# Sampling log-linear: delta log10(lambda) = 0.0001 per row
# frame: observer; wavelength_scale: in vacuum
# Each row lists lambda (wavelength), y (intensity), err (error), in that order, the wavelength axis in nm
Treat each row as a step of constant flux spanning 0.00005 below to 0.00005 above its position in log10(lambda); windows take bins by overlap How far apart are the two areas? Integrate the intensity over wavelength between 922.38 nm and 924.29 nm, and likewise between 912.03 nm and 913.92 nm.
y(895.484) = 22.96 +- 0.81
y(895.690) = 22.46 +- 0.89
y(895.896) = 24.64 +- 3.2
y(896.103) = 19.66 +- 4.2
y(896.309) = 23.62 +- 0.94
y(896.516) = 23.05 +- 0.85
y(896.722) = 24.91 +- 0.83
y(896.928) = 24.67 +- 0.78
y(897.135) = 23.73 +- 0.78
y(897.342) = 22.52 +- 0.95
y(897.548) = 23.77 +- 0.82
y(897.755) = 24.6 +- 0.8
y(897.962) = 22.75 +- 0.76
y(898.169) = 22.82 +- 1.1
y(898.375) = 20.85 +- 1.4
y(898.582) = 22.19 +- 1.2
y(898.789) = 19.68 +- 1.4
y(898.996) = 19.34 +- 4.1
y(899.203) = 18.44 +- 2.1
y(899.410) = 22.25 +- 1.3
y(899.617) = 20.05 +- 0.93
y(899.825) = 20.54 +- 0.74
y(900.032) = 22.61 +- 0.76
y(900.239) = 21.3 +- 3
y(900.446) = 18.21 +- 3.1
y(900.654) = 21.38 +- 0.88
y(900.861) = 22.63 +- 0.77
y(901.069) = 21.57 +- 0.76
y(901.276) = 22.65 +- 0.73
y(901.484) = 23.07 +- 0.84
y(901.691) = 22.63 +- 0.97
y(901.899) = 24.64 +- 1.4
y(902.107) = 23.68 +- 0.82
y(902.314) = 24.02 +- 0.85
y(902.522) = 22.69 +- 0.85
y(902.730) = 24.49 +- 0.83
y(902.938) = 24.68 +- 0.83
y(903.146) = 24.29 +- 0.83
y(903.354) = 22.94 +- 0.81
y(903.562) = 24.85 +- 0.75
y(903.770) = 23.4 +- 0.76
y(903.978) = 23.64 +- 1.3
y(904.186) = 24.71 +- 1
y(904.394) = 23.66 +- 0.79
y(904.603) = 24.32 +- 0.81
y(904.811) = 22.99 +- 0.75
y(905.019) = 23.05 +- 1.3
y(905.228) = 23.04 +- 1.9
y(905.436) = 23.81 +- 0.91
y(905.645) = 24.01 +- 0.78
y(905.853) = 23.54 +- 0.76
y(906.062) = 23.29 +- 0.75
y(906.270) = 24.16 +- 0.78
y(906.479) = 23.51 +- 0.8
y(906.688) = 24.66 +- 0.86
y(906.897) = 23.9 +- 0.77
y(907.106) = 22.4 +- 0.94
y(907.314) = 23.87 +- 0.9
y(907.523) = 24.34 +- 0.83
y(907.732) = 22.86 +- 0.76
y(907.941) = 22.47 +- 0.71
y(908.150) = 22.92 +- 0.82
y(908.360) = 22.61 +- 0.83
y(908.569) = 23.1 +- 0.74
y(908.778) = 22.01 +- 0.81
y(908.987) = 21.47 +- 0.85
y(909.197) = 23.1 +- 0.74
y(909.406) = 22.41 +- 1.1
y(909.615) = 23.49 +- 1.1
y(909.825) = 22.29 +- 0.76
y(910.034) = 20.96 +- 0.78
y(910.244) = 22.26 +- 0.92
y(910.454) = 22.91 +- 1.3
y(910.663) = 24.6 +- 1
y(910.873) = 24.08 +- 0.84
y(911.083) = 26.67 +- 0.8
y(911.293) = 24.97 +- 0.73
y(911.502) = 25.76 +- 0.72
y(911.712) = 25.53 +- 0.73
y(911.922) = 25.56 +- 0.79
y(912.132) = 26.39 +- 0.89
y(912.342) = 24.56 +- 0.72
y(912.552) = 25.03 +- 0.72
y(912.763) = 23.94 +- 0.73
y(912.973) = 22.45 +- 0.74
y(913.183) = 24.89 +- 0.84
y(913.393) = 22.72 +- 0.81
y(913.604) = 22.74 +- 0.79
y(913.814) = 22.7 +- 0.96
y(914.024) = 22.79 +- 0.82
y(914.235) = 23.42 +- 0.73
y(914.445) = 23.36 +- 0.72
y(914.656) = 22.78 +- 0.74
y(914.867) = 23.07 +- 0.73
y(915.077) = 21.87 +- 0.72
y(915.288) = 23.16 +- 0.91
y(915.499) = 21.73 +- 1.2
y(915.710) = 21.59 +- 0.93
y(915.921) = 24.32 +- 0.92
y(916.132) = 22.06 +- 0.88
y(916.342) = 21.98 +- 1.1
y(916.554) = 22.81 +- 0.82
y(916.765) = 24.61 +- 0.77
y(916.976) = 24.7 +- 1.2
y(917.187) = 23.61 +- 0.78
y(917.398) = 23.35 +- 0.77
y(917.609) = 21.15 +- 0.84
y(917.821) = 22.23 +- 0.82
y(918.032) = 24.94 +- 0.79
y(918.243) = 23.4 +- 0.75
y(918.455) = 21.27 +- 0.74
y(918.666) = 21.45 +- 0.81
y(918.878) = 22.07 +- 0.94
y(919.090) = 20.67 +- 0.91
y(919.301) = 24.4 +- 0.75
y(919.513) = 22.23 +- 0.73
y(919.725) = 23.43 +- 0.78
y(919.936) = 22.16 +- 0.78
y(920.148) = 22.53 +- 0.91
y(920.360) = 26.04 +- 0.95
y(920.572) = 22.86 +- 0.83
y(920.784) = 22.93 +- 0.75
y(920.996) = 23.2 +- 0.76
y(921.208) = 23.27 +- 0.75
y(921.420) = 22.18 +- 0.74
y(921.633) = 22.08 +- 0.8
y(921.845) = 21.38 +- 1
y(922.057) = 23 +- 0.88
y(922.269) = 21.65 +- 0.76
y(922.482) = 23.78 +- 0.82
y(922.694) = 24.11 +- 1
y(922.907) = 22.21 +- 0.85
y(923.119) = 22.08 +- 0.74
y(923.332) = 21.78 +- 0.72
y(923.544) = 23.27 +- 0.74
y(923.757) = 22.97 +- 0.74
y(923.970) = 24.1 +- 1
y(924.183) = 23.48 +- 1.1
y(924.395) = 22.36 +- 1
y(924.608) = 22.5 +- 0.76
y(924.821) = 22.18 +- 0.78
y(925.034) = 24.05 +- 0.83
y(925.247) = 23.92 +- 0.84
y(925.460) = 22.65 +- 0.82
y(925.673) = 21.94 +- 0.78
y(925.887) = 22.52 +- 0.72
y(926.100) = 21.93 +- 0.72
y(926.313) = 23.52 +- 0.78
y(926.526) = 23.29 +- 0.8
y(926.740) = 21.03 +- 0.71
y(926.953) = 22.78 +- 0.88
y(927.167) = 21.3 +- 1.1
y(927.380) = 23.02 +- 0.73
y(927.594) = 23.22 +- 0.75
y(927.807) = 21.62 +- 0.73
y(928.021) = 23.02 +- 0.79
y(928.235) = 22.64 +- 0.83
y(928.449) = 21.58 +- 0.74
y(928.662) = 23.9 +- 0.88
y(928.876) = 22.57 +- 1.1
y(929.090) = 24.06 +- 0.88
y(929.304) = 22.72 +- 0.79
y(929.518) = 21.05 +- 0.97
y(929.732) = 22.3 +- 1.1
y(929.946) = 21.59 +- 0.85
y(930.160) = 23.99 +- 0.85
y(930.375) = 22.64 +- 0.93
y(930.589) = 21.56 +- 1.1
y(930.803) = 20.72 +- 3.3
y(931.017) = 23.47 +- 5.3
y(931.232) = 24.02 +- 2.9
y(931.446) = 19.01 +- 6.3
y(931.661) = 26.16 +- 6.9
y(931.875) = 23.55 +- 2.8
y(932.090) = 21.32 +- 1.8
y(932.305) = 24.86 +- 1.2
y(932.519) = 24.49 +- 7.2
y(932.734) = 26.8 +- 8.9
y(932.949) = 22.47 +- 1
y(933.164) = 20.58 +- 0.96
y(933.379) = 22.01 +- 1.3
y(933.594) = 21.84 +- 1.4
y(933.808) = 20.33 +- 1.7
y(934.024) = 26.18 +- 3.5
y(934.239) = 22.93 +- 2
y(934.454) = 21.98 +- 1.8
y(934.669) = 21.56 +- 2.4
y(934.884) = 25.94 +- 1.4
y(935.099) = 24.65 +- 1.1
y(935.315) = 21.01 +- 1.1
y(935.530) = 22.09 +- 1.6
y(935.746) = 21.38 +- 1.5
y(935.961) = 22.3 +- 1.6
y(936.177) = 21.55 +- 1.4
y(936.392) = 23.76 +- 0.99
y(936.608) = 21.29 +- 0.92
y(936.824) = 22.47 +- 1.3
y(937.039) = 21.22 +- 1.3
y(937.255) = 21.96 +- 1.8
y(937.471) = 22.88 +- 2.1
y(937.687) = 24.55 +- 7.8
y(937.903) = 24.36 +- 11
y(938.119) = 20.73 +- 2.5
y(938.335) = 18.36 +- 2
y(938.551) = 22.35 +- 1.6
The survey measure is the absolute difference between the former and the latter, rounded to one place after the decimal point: 1.1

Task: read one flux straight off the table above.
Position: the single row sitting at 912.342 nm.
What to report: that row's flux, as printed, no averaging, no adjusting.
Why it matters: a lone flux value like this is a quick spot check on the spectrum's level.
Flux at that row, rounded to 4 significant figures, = 24.56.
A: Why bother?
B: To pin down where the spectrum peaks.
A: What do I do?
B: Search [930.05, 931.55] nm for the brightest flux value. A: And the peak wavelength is 931.232 nm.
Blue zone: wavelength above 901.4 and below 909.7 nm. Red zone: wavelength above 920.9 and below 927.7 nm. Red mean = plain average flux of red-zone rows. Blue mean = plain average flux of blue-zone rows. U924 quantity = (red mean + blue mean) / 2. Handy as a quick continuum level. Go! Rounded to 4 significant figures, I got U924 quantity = 23.09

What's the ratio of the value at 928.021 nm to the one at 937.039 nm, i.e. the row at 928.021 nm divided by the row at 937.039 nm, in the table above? 1.08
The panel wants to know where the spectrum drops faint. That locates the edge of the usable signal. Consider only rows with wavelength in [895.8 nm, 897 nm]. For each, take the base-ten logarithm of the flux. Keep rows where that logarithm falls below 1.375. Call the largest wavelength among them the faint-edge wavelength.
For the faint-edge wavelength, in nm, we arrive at 896.516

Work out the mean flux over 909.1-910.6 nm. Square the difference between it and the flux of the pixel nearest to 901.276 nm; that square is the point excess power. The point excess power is 0.0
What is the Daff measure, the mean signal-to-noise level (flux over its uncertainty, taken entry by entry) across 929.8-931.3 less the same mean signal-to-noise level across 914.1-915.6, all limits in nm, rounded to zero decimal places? -12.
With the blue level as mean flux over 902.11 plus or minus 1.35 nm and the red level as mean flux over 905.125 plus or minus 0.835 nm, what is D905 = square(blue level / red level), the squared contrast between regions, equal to 0.99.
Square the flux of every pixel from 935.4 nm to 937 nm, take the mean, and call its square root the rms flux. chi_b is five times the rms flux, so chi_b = 111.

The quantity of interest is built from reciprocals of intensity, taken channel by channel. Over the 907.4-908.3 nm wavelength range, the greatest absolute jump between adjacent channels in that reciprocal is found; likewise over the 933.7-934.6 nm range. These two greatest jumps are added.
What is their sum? 0.014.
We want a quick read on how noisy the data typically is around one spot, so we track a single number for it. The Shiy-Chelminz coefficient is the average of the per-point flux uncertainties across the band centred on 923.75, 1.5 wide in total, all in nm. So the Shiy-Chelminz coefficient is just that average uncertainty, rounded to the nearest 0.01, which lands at 0.86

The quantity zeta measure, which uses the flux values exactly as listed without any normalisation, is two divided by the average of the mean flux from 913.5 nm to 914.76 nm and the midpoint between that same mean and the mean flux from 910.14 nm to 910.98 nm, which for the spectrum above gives 0.0866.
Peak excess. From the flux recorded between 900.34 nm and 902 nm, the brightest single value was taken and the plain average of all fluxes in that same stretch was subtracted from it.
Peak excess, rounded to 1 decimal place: 2.5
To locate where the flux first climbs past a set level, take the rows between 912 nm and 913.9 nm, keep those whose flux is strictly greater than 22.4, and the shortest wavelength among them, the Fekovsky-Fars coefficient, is 912.132 nm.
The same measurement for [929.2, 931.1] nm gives 929.304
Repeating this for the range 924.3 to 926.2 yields 924.608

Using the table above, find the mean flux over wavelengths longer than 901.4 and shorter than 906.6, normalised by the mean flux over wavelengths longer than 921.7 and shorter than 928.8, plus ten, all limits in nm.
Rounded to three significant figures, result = 11.0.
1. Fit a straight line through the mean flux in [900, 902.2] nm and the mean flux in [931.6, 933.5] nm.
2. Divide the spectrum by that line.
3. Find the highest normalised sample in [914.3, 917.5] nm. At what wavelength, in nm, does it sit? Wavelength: 916.976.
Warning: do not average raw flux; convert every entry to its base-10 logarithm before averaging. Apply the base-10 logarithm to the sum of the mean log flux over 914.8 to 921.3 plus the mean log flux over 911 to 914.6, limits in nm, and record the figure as 0.438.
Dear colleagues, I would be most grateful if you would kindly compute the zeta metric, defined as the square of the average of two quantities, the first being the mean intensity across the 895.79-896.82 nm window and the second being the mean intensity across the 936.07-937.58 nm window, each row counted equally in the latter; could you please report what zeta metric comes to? 514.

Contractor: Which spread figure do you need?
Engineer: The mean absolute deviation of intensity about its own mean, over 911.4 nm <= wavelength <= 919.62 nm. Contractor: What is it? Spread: 1.2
